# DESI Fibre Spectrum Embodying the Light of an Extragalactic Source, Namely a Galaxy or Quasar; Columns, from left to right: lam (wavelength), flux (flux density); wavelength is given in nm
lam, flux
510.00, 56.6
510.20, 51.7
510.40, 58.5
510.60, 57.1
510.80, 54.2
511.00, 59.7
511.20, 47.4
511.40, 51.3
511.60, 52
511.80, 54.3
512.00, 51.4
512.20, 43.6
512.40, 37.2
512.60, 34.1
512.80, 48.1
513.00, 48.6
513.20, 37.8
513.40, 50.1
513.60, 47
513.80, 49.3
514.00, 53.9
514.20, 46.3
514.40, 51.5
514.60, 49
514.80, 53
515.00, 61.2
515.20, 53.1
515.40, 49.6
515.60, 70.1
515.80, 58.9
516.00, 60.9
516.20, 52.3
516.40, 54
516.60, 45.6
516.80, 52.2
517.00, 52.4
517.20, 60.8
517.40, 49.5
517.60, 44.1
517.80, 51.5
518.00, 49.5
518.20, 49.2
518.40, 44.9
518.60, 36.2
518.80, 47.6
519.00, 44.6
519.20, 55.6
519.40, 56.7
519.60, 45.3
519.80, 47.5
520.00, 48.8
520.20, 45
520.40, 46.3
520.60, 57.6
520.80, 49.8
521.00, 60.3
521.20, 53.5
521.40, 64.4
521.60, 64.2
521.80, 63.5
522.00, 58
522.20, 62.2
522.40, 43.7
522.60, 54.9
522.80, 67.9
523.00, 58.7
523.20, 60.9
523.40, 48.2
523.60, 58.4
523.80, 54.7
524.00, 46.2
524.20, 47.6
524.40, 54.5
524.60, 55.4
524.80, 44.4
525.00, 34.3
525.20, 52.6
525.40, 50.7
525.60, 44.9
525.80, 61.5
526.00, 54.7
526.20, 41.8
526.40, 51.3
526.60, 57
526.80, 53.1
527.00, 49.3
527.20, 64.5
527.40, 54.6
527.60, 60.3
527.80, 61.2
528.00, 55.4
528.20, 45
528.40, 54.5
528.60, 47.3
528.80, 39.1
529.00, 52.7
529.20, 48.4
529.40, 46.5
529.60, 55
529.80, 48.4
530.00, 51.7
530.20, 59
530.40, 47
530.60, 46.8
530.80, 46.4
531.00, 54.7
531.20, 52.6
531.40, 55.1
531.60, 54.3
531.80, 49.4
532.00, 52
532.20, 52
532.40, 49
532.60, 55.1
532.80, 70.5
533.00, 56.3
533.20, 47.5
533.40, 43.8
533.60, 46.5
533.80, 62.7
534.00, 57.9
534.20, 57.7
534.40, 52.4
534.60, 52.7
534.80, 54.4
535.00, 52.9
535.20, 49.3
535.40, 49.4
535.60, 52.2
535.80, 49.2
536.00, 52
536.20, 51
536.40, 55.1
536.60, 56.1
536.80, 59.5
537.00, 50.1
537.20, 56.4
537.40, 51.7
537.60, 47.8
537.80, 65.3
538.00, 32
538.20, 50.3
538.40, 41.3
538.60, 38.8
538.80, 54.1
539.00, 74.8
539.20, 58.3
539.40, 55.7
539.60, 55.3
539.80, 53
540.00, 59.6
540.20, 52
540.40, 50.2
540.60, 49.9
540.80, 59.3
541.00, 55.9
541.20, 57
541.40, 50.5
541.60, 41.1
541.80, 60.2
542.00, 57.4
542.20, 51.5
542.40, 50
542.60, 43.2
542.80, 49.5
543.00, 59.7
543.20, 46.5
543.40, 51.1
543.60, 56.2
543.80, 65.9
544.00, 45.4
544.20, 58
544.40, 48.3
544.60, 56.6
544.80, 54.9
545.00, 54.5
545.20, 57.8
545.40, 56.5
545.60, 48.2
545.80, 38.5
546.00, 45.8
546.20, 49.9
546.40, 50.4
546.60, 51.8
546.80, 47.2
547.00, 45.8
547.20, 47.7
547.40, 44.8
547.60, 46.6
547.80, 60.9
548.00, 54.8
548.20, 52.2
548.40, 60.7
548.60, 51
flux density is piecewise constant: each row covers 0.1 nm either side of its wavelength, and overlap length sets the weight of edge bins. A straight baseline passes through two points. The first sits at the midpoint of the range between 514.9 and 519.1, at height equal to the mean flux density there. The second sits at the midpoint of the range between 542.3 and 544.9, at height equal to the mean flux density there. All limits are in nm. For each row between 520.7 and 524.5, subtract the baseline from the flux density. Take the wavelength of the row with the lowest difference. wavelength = 522.40 nm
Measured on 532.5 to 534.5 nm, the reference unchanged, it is 533.40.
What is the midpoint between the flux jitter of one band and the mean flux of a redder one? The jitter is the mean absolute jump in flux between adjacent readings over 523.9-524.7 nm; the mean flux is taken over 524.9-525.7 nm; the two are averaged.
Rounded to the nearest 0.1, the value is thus 24.3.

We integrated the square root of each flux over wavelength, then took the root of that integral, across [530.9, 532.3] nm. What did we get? 3.19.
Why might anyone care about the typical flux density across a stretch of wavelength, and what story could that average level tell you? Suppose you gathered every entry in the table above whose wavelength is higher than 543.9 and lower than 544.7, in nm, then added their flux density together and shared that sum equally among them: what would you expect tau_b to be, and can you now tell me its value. 52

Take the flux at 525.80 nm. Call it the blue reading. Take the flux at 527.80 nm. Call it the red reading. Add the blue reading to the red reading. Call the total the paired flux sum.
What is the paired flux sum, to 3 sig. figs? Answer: 123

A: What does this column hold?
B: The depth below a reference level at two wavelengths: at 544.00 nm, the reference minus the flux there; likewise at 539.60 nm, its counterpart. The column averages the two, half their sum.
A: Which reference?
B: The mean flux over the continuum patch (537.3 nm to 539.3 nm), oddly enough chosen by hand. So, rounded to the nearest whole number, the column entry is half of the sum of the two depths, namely 1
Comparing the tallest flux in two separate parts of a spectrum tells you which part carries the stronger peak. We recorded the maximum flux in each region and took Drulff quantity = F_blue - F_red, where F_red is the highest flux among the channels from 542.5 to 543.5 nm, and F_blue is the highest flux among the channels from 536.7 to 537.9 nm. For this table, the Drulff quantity 6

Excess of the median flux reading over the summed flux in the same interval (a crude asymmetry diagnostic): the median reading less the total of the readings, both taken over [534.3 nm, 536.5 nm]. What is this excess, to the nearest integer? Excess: -518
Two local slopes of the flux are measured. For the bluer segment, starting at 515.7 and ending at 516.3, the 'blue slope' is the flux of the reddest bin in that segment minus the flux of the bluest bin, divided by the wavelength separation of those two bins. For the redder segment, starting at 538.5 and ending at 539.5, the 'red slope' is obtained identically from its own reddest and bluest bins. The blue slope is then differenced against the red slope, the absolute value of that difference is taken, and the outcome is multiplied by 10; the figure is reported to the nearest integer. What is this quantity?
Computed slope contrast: 376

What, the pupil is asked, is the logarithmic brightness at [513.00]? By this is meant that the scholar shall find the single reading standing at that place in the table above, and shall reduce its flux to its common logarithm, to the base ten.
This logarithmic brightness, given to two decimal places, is 1.69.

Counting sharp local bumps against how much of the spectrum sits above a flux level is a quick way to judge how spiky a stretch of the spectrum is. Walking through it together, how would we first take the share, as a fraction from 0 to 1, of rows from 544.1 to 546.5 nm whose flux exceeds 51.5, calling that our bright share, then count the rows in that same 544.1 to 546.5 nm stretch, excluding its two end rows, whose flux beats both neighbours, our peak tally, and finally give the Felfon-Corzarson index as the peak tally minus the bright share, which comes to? 1.5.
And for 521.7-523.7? 2.2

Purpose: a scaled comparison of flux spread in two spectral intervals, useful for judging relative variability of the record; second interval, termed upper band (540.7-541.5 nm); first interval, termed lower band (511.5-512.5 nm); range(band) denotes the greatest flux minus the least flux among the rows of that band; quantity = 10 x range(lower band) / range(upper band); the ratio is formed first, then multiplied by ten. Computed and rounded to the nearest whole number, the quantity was 19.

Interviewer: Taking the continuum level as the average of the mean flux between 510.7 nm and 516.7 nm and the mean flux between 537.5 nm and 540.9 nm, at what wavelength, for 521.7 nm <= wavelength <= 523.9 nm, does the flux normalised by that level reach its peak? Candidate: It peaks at 522.80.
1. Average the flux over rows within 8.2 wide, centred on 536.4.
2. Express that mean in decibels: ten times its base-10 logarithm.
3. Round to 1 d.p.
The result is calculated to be 17.3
